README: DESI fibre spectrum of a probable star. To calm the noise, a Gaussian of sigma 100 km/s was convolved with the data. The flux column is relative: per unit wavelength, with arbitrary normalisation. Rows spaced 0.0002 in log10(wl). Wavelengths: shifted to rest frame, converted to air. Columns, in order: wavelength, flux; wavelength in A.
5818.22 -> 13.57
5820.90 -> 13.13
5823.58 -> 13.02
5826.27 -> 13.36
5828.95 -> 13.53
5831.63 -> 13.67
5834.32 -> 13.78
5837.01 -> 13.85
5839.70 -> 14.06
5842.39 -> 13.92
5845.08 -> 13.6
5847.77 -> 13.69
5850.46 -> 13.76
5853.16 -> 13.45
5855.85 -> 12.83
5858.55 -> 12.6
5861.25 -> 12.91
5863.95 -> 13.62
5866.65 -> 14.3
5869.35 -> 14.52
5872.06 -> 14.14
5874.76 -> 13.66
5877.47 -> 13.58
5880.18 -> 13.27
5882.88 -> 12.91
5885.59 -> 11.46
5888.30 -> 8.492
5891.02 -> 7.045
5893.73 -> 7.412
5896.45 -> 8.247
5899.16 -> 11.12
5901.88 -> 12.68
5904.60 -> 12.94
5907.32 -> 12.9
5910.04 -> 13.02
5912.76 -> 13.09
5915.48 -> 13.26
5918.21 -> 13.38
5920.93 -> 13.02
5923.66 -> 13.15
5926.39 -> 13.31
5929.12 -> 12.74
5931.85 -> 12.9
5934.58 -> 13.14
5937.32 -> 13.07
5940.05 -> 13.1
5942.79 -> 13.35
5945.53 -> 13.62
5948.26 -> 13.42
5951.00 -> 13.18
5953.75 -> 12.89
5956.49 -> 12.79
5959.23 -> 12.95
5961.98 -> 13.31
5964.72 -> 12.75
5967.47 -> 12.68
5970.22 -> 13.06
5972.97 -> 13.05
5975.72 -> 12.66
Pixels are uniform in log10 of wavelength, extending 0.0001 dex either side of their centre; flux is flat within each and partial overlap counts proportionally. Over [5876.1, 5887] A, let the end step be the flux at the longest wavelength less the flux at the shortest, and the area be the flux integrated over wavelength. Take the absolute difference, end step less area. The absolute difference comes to 141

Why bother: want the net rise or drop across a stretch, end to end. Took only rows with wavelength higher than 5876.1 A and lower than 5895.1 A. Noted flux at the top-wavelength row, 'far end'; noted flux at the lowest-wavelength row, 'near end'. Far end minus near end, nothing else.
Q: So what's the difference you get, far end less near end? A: -6.2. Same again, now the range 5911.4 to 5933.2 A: -0.2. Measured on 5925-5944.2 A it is 0.0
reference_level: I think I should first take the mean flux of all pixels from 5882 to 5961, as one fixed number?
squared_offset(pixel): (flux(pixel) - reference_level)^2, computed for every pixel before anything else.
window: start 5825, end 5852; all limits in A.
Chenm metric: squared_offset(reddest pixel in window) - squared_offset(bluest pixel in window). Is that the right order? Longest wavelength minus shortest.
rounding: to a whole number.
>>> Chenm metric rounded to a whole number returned 1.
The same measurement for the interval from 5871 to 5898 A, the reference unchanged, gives 12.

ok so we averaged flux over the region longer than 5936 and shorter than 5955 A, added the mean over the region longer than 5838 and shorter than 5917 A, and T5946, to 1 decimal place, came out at 25.7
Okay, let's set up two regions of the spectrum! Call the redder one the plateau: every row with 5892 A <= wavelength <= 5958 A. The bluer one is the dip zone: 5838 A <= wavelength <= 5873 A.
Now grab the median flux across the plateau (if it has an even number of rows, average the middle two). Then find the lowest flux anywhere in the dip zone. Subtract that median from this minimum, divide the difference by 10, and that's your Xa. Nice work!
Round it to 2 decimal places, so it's -0.04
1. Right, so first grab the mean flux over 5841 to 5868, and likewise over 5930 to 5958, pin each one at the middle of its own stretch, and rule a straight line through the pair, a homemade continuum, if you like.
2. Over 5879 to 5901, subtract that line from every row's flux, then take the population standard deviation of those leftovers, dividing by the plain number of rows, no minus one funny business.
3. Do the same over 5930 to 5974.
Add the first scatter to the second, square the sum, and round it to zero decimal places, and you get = 7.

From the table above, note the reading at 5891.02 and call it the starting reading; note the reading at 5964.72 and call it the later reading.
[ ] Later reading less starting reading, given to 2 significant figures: 5.7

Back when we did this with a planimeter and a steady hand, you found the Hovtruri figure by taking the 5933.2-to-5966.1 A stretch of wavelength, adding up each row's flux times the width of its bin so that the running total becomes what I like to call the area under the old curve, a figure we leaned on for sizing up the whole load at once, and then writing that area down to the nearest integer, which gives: 432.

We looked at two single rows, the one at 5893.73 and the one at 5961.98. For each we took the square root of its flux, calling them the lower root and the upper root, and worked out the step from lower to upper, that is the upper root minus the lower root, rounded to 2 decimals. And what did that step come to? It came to 0.93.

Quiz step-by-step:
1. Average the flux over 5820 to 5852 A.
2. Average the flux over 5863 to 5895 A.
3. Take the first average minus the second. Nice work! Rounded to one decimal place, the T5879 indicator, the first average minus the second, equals 1.6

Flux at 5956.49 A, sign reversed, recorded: -12.8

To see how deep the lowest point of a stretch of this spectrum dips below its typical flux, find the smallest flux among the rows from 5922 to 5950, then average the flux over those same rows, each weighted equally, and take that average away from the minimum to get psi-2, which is -0.4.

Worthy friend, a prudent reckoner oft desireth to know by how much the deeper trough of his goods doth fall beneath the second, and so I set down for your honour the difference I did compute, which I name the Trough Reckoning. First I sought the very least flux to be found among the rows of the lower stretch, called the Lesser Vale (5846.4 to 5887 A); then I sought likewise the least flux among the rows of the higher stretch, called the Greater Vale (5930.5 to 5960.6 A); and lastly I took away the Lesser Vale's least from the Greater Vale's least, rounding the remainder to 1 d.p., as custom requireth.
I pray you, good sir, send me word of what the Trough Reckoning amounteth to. 1.3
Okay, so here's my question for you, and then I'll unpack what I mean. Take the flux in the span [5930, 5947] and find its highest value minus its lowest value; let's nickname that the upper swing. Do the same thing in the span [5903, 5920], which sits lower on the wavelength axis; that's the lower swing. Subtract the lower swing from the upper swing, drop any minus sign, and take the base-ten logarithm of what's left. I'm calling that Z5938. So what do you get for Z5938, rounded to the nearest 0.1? -0.6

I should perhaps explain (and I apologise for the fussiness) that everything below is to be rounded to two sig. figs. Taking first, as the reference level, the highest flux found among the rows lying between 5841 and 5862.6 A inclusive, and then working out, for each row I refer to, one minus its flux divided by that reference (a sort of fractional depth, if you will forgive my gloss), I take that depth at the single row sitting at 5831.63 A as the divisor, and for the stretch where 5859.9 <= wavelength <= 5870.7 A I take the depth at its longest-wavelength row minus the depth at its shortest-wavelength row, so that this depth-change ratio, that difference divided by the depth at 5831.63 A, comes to -6.4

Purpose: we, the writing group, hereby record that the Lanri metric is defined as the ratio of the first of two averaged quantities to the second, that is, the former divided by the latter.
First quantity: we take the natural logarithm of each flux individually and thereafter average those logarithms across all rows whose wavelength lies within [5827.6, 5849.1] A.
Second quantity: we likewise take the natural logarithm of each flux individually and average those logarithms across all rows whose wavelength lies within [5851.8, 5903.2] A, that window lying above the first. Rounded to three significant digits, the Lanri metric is 1.06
